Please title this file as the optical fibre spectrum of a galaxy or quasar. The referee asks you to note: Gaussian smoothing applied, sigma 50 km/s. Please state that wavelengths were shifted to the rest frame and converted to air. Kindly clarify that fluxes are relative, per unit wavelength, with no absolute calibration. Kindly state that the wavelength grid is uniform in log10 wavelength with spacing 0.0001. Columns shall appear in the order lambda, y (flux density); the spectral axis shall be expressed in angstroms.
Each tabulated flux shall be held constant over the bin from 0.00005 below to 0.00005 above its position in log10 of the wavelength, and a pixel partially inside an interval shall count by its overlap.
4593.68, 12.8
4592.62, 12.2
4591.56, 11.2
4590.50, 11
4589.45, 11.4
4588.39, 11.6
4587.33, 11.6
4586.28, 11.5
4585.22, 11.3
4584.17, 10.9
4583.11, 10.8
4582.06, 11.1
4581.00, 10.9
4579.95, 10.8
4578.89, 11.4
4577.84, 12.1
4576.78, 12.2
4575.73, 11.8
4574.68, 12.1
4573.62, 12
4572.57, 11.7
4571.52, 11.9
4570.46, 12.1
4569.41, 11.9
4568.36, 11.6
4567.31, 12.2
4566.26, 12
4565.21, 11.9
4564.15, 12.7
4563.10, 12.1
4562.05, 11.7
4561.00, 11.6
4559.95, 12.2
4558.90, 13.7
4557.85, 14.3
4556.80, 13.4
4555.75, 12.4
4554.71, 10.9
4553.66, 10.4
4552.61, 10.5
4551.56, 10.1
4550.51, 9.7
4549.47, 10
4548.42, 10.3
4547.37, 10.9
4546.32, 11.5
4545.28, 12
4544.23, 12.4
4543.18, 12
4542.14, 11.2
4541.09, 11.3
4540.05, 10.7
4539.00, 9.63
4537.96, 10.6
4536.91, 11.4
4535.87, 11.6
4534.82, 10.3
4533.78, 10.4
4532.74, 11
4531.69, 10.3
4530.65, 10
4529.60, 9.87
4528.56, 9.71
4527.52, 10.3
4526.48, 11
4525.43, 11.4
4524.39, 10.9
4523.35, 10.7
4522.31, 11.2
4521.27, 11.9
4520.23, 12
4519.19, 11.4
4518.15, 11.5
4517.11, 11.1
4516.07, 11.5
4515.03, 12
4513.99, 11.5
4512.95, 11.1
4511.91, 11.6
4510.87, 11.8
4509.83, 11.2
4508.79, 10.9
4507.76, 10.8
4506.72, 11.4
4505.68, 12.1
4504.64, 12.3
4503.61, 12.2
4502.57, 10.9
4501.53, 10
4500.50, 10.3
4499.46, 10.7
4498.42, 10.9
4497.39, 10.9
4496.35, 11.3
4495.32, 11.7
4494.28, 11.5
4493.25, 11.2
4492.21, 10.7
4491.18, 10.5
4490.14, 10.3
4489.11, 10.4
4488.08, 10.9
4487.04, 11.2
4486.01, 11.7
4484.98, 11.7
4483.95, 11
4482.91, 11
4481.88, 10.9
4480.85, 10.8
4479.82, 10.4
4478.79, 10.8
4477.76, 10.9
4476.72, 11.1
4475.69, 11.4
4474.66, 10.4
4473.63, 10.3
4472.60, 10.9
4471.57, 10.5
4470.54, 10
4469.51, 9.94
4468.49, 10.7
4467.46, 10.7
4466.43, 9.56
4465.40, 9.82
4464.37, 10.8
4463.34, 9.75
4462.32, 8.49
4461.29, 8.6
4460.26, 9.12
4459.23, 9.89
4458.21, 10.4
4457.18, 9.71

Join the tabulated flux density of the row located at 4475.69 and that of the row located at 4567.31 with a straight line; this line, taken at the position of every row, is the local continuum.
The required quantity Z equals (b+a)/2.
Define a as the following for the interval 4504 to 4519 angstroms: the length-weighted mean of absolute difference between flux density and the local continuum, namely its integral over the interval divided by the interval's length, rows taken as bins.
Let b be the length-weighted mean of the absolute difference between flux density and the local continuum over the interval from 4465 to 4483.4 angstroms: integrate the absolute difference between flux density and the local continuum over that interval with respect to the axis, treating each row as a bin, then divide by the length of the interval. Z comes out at 0.63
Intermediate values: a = 0.4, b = 0.8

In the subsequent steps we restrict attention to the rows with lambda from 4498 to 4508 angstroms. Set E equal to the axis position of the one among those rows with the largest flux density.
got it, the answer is 4504.64 angstroms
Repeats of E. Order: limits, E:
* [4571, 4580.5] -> 4576.78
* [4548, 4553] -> 4552.61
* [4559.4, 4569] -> 4564.15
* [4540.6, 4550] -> 4544.23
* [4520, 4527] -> 4520.23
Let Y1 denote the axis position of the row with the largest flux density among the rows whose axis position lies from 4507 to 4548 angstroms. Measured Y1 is 4544.23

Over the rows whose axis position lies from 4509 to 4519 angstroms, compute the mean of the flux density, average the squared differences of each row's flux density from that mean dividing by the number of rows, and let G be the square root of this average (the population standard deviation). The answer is 0.29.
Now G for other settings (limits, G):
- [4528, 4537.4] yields 0.64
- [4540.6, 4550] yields 0.75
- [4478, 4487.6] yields 0.40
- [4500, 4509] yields 0.79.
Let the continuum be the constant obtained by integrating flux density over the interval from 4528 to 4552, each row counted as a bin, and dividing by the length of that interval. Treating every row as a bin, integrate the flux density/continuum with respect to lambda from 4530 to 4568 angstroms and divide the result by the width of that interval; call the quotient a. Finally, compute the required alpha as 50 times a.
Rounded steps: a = 1.06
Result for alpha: 52.9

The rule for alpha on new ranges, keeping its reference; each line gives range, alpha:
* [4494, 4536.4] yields 51.7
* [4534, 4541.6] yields 50.2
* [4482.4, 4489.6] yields 51.8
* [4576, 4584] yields 52.7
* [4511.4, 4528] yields 52.7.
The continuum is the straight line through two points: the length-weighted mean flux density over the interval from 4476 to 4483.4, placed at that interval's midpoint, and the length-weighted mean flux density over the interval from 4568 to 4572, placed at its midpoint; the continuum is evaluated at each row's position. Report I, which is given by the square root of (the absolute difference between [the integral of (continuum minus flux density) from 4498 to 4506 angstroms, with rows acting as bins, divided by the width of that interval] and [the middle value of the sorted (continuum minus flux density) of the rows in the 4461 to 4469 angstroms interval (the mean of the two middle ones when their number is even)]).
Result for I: 1.0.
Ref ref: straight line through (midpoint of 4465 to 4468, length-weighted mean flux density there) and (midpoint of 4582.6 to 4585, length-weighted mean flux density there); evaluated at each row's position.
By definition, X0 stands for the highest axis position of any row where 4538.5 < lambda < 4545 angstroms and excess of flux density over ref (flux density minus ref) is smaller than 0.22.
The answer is 4540.05 angstroms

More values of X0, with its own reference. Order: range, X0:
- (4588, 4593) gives 4590.50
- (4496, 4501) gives 4500.50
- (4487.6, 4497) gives 4490.14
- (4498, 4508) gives 4501.53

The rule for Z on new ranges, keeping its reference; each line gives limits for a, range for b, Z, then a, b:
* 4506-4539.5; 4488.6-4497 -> 0.74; 0.9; 0.6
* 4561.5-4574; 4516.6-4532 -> 0.64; 0.3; 1.0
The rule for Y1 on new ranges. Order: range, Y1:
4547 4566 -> 4557.85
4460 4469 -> 4464.37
